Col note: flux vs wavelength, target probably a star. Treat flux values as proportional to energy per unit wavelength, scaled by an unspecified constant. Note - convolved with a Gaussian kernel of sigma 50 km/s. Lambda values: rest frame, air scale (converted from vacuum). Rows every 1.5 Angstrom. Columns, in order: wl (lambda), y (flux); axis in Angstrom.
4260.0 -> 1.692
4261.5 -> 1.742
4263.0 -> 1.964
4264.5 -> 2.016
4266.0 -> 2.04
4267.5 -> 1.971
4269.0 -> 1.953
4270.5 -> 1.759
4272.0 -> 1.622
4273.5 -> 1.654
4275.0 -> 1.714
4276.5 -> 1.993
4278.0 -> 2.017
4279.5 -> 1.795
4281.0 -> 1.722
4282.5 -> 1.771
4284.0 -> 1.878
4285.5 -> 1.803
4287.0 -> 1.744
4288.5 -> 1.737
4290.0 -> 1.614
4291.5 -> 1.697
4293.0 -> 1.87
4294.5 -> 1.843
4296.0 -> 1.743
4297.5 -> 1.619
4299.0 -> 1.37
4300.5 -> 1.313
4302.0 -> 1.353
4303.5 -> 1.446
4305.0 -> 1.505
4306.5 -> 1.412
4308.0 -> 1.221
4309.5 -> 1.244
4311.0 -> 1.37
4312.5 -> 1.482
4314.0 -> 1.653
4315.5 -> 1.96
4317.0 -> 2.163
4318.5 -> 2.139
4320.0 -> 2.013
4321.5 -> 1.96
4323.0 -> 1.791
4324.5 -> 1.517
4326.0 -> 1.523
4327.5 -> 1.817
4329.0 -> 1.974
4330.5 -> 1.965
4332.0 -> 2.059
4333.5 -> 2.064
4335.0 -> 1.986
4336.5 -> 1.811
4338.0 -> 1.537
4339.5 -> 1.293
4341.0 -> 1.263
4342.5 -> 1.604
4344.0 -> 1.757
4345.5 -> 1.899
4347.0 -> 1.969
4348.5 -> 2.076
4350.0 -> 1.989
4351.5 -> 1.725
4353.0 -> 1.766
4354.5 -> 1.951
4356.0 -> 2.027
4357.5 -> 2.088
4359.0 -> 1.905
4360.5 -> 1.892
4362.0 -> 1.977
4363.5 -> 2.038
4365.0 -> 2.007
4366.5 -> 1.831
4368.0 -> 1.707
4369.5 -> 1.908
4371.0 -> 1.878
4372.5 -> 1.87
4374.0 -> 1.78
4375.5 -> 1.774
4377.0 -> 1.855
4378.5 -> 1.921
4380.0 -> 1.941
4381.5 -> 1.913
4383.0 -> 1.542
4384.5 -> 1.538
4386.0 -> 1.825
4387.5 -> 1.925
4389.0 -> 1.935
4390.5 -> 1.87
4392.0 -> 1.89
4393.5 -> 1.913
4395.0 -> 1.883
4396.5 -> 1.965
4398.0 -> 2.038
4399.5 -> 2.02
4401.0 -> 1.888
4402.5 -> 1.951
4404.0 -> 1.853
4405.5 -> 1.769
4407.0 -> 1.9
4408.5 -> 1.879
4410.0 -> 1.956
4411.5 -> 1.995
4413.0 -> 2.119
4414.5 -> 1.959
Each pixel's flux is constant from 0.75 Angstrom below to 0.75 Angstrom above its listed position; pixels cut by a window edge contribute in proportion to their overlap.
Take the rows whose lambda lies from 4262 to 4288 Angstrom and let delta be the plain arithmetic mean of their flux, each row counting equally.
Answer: 1.85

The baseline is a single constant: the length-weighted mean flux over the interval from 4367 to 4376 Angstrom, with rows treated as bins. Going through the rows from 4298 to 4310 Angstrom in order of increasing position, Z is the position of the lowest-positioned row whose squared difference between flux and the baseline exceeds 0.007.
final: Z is 4299.0 Angstrom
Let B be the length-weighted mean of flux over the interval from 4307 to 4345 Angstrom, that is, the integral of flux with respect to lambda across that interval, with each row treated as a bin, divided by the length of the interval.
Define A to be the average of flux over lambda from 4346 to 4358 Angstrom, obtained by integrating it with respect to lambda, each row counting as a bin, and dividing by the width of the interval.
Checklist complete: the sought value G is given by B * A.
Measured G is 3.36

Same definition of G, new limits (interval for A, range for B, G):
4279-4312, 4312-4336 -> 3.00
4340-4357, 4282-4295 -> 3.22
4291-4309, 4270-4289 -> 2.73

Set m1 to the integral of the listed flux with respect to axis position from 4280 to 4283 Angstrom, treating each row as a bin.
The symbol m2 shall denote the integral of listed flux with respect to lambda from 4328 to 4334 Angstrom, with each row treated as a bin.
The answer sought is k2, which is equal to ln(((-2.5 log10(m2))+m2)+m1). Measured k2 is 2.7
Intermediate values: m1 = 5.2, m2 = 12.0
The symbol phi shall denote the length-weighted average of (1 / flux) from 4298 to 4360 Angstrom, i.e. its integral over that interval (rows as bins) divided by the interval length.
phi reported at 0.60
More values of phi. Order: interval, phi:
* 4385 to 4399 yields 0.52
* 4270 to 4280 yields 0.56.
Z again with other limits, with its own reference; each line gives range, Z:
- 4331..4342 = 4332.0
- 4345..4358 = 4347.0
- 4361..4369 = 4362.0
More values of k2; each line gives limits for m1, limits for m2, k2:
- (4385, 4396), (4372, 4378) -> 3.4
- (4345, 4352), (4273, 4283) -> 3.4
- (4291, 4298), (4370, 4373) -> 2.8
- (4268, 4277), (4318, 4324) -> 3.2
